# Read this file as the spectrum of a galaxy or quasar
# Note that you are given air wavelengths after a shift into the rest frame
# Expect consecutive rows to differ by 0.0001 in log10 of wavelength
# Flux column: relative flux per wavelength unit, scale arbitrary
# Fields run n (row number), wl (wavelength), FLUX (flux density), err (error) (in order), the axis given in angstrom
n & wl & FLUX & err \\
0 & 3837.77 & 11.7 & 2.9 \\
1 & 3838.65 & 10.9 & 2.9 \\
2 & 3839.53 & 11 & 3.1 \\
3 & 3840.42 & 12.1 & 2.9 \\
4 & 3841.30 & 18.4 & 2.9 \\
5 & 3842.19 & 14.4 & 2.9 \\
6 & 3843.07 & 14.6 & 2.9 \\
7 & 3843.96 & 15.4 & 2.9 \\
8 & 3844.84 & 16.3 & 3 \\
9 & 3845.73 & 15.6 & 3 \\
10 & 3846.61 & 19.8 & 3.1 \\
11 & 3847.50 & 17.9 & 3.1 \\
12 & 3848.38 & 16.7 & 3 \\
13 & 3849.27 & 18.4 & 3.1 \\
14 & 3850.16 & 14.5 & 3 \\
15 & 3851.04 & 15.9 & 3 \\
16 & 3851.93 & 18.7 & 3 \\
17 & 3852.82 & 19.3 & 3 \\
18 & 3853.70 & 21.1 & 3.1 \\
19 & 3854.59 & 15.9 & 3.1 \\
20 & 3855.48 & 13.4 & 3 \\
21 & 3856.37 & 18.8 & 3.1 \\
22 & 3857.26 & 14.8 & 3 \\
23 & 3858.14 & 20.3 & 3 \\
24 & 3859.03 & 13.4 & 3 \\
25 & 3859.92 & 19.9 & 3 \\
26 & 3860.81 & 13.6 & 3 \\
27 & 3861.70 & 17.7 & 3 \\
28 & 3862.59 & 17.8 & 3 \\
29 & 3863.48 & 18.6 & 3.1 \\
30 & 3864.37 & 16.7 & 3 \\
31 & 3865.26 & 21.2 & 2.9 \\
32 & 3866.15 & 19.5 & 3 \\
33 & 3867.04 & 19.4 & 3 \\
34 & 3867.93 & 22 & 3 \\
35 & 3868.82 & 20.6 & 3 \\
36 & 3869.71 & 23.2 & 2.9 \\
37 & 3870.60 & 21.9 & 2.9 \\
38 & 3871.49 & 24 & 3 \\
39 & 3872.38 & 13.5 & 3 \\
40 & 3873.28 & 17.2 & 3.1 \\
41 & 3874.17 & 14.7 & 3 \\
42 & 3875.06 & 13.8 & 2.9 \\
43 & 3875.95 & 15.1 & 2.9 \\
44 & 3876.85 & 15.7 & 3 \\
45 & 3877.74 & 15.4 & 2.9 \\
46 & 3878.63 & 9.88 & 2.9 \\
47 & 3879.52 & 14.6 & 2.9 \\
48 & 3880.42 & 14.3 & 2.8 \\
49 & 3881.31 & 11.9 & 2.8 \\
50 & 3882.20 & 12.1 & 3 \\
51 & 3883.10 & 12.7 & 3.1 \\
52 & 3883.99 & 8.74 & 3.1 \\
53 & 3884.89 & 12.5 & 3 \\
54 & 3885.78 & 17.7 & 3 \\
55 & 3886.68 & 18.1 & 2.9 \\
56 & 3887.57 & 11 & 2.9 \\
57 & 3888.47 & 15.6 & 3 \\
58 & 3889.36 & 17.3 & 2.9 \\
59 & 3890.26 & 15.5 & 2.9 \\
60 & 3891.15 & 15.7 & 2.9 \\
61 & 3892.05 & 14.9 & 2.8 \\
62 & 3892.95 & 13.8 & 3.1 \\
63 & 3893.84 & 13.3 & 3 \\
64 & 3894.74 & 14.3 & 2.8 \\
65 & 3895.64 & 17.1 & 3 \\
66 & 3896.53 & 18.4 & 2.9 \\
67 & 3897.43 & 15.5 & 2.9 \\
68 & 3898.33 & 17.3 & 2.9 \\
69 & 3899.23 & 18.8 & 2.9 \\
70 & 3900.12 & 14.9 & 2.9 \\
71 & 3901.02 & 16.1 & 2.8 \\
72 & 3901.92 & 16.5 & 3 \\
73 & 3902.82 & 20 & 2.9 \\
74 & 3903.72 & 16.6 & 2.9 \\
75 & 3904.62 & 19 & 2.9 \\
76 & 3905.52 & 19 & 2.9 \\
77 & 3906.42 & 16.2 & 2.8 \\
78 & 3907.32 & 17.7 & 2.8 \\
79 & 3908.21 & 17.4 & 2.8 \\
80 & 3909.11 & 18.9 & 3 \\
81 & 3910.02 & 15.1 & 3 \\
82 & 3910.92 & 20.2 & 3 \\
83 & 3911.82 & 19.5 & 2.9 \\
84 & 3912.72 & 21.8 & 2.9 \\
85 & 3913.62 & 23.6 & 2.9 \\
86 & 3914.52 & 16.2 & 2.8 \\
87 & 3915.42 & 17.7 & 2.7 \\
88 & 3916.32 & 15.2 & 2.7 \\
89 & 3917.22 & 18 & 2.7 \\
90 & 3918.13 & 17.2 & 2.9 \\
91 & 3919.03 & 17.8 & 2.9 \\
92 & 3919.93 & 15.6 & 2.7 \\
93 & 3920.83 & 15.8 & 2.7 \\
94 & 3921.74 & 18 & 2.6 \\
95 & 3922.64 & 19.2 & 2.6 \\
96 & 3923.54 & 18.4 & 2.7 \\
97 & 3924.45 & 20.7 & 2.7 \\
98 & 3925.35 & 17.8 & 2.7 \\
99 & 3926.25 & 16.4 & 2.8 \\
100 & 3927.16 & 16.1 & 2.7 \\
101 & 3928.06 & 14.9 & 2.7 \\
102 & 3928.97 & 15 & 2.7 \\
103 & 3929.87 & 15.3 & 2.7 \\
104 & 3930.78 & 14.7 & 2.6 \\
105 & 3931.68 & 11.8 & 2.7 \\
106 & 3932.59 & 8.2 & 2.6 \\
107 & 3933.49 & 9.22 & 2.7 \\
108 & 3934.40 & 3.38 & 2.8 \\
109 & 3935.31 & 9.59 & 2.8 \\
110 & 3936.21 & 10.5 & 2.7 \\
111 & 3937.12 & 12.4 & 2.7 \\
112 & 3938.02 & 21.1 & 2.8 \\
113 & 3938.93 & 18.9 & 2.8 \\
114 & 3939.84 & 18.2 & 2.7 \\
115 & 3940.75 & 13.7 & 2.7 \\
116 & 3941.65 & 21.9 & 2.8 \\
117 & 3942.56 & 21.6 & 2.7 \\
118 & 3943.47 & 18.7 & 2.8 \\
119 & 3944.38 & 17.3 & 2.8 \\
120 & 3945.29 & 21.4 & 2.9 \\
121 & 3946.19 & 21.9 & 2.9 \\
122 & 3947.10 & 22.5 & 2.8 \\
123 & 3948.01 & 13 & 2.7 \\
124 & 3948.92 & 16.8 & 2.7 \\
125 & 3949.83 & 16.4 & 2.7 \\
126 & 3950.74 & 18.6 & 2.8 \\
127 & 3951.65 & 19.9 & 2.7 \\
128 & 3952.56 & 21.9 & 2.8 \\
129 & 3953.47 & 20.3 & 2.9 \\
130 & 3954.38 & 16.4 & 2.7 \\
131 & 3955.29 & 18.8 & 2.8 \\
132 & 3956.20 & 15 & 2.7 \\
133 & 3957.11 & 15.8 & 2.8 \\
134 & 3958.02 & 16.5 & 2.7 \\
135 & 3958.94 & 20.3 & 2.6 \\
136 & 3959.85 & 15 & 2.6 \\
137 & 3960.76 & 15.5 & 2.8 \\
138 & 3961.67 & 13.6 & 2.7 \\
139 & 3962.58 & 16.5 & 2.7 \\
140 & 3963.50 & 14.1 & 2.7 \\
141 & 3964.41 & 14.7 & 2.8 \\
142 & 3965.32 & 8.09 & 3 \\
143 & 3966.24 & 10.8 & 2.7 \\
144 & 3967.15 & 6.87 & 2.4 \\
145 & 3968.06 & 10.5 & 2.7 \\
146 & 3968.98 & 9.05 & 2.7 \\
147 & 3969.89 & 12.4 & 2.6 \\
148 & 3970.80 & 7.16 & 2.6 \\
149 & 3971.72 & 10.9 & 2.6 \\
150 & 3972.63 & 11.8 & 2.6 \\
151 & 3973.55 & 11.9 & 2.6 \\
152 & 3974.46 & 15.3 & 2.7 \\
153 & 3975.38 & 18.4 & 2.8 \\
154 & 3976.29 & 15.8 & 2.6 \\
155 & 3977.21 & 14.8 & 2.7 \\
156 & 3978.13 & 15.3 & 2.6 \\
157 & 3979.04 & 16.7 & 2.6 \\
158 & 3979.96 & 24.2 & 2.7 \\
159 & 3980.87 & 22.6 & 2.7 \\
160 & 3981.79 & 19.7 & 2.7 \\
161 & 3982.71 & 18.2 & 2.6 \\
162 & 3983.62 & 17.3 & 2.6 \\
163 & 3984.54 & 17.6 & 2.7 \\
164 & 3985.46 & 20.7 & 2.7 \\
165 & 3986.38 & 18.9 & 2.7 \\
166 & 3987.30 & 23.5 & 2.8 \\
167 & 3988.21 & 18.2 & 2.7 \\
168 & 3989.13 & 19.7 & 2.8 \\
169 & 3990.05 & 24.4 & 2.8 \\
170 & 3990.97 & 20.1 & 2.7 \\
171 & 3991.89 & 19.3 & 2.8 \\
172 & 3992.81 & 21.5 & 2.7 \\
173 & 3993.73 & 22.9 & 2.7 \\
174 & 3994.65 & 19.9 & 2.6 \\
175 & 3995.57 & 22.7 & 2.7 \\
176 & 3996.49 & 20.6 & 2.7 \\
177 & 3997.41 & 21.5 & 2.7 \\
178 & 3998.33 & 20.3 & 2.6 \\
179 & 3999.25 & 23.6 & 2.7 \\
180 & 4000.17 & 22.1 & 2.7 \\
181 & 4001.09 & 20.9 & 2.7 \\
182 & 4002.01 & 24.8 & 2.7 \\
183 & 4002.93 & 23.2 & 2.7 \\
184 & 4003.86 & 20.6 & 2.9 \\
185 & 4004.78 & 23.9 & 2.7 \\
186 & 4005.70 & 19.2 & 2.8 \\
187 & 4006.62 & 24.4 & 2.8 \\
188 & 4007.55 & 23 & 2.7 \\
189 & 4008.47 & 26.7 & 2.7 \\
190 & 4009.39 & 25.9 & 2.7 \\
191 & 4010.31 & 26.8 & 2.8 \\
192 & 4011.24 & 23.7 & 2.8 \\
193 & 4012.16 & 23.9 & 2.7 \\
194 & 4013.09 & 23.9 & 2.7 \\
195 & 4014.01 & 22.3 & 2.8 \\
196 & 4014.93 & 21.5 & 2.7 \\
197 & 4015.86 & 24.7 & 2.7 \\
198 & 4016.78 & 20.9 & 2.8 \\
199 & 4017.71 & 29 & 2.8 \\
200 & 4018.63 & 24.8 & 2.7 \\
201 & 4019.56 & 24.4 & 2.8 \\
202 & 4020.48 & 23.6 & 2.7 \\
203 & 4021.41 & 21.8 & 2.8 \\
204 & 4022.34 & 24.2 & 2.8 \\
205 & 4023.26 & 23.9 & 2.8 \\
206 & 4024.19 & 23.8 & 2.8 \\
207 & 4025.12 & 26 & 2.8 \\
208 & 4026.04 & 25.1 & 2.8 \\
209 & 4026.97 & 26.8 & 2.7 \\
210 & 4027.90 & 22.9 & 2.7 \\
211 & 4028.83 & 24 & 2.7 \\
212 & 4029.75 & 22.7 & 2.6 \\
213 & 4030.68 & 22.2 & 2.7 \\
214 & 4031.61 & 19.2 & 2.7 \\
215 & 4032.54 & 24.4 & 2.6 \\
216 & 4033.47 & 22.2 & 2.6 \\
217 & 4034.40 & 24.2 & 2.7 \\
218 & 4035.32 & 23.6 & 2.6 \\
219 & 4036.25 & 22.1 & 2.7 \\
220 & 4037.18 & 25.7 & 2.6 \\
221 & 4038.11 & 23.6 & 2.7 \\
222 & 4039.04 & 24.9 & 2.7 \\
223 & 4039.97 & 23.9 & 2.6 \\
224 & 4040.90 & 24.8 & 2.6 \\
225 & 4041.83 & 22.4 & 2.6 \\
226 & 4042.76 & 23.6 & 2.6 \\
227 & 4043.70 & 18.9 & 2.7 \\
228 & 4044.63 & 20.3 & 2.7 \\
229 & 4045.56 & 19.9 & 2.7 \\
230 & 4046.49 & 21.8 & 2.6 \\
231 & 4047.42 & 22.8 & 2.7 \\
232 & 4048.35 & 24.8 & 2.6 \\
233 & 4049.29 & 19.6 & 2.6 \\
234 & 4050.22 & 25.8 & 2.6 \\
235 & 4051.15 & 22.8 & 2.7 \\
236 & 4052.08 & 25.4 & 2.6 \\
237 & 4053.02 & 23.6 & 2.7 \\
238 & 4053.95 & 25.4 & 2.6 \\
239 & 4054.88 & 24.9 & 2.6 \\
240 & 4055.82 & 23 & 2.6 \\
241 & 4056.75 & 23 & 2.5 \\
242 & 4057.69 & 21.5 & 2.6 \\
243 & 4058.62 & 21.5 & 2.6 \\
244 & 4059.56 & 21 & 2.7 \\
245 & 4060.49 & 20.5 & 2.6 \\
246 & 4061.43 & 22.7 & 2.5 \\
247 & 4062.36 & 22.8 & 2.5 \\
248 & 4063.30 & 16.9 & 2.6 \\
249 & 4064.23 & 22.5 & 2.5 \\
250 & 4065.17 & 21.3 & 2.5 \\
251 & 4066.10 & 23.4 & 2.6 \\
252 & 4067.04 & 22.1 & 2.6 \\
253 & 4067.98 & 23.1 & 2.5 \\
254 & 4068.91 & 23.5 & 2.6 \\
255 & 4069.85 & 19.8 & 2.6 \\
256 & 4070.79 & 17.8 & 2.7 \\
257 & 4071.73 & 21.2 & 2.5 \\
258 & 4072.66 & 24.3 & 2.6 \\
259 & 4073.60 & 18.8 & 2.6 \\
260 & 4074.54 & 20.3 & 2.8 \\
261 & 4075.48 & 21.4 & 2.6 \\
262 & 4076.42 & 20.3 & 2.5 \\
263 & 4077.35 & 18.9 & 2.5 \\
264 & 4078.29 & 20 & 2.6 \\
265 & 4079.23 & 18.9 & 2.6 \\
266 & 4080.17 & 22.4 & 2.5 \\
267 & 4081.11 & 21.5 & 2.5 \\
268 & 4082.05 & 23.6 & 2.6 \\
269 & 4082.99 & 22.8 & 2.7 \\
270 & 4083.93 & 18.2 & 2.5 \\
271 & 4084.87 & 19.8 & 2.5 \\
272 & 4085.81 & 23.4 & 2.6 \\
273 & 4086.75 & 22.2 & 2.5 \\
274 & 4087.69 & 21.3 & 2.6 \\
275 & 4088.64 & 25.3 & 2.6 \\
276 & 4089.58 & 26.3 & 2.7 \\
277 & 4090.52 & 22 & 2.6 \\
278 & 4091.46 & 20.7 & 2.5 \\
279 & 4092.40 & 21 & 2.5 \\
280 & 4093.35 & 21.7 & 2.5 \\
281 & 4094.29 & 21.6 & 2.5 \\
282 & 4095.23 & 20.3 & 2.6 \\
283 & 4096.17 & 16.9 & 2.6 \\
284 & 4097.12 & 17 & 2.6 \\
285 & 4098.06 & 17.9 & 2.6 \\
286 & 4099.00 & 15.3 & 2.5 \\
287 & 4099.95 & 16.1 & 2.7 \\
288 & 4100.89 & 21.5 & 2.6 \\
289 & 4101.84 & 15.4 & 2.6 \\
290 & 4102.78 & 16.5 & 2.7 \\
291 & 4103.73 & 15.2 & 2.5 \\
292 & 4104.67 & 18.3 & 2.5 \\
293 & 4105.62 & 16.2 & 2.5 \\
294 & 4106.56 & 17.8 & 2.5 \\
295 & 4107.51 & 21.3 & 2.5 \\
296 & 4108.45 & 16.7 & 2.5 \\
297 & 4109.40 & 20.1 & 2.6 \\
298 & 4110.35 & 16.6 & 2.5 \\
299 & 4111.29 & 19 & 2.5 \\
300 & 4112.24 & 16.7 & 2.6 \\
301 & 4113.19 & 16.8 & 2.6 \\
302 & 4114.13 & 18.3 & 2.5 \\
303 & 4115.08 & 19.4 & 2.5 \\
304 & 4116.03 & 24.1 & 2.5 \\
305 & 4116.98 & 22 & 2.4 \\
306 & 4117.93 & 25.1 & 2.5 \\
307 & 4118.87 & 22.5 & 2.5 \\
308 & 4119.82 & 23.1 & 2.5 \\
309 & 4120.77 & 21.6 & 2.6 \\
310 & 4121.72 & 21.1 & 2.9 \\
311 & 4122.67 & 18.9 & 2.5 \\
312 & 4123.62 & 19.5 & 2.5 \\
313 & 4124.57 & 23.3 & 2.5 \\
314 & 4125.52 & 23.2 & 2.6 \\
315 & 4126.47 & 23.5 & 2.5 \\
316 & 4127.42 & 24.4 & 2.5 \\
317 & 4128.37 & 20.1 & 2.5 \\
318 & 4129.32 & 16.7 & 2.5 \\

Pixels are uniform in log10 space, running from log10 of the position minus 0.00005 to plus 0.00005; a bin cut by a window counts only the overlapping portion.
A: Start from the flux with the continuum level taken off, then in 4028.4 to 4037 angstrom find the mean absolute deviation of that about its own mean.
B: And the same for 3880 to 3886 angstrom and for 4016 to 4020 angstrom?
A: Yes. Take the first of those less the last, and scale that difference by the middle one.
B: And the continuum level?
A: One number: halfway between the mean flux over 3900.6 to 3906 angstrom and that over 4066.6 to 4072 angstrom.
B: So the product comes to -1.7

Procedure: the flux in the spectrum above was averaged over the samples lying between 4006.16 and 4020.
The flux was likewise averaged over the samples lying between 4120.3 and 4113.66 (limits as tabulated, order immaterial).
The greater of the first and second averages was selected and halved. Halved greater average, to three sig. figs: 12.2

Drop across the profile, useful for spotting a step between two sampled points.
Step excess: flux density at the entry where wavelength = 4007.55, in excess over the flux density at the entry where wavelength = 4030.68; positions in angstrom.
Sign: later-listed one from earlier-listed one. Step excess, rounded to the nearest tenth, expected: 0.8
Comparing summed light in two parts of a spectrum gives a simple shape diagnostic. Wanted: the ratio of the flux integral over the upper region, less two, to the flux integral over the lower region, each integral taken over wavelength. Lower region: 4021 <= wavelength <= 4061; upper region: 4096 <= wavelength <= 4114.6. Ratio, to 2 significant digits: 0.35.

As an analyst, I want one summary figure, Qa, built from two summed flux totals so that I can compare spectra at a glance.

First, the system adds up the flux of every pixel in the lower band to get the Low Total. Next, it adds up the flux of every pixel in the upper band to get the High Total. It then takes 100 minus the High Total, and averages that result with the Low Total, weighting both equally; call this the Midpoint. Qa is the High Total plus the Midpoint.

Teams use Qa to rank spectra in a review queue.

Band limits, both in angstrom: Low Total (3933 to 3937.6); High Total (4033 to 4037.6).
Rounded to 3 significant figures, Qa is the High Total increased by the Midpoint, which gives 131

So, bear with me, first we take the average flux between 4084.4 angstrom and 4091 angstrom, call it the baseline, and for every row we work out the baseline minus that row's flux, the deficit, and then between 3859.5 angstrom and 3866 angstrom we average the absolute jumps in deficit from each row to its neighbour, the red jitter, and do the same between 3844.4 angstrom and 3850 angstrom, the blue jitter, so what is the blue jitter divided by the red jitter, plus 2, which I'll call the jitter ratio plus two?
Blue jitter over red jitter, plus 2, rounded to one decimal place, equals 2.7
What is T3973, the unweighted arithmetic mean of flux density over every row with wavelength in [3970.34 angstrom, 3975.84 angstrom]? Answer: 13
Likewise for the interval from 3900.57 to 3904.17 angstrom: 17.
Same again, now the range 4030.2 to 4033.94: 22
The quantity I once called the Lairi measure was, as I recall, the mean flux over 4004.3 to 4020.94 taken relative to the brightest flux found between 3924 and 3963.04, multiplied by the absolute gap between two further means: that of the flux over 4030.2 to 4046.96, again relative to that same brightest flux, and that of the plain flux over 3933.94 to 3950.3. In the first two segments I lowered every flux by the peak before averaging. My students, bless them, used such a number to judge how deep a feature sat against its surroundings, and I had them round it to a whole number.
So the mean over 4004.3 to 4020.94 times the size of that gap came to 25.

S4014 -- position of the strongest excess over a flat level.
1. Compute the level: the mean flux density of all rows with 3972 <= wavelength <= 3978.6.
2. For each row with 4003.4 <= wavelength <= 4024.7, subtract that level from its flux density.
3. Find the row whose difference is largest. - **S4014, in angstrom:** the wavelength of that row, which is 4017.71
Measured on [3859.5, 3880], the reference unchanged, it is 3871.49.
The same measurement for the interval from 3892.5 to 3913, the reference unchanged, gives 3912.72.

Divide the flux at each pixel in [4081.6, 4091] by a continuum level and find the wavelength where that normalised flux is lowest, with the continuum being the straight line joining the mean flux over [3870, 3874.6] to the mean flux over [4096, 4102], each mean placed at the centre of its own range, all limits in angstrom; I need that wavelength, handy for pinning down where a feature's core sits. 4083.93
